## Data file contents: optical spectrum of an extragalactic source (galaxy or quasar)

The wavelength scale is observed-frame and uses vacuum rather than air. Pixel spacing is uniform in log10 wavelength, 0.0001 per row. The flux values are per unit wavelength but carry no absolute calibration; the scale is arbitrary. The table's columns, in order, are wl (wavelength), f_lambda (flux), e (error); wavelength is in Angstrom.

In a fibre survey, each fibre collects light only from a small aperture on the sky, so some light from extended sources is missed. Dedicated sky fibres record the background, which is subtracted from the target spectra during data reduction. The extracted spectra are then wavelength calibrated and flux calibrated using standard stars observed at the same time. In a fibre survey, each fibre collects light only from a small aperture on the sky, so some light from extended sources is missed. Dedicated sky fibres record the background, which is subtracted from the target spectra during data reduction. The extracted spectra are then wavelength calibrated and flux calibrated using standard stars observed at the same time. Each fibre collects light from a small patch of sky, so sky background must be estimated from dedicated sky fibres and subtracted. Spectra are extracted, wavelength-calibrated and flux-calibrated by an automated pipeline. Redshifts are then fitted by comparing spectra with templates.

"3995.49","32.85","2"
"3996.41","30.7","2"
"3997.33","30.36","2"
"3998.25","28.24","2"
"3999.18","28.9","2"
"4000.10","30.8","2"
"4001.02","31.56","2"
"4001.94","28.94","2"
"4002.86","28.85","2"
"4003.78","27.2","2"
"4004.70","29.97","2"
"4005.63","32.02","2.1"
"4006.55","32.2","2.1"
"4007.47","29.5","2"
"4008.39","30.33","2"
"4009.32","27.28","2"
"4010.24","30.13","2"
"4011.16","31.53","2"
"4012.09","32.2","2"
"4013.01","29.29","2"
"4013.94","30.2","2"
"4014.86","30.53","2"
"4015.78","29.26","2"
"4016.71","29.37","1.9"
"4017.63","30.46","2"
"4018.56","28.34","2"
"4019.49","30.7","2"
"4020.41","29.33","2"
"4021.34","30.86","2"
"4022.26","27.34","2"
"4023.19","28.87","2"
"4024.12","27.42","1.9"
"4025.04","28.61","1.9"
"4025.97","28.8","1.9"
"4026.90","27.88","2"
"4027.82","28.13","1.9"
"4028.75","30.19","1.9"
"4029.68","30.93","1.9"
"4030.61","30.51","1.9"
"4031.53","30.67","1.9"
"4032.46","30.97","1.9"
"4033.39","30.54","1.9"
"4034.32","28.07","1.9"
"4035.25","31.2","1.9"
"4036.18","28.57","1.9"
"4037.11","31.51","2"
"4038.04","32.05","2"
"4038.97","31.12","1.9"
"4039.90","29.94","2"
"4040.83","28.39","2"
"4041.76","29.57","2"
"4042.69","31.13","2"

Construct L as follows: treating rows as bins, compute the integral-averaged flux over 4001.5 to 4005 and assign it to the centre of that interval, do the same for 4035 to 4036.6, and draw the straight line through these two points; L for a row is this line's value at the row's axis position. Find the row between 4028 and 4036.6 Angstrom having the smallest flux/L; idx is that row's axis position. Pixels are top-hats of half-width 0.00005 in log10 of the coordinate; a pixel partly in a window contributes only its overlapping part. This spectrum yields 4034.32 Angstrom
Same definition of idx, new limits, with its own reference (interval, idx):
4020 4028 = 4022.26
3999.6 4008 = 4003.78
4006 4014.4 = 4009.32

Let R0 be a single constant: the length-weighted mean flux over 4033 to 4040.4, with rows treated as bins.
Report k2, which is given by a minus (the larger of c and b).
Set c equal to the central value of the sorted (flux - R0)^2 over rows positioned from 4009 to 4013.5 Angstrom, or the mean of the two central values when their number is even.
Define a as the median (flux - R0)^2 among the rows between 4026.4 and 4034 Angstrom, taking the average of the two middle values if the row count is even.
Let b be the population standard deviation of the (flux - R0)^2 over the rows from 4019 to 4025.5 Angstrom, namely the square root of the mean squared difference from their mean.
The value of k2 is -3.3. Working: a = 0.2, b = 3.5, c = 1.39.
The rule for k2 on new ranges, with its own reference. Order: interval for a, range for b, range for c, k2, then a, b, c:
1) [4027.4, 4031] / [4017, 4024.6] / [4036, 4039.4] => -3.3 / 0.2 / 3.5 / 2.12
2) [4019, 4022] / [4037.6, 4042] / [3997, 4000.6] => -1.2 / 0.3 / 1.5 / 1.15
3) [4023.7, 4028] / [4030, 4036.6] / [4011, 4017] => 3.1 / 4.9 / 1.9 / 1.12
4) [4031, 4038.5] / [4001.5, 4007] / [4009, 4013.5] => -2.0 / 1.0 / 3.1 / 1.39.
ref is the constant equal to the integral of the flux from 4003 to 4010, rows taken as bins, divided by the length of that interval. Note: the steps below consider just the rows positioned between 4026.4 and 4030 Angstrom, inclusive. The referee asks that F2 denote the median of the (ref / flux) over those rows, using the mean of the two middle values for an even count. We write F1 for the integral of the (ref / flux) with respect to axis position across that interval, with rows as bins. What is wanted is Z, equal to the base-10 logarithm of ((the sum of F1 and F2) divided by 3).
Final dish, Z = 0.19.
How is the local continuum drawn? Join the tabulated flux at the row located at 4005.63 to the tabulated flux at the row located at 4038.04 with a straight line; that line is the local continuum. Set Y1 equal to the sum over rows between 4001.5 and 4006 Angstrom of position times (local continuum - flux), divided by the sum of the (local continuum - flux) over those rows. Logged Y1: 4003.3 Angstrom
